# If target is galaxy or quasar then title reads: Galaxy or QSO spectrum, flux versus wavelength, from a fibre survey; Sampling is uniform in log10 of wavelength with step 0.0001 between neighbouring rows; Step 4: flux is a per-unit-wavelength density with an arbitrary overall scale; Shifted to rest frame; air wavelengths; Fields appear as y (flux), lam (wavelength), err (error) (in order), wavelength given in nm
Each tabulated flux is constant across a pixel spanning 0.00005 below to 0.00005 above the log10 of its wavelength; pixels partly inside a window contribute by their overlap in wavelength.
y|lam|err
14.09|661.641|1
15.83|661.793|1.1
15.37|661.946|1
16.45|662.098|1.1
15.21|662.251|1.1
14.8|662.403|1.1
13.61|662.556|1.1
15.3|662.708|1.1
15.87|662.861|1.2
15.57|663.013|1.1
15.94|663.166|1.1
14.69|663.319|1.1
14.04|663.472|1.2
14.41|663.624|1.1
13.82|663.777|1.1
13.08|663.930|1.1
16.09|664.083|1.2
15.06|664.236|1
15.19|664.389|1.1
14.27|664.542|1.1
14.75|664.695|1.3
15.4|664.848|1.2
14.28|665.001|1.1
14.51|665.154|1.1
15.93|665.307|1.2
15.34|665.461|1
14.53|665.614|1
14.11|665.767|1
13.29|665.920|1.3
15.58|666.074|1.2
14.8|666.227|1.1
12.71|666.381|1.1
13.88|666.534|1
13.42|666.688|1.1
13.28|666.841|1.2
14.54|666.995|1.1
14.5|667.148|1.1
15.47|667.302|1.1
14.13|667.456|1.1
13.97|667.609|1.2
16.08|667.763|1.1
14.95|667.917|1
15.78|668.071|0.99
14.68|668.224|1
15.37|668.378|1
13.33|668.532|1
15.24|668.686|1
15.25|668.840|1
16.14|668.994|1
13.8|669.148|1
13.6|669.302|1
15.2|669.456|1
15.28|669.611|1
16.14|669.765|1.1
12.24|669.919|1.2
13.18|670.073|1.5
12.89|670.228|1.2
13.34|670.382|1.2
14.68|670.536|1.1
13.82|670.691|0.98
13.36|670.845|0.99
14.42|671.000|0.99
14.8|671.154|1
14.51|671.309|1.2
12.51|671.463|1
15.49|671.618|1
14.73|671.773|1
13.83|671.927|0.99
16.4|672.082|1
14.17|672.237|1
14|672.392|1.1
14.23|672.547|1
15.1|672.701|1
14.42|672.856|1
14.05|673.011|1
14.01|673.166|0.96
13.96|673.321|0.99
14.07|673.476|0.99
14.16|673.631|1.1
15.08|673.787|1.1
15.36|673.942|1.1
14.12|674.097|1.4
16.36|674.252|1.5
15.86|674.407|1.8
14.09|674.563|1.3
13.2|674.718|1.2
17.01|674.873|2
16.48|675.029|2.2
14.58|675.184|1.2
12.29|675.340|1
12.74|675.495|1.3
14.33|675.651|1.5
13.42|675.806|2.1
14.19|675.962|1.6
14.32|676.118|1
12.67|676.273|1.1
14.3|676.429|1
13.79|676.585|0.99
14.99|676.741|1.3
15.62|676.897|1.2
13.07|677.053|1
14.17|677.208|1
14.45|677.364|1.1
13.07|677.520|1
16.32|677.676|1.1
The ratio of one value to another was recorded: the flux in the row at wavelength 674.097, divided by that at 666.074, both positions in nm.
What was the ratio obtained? 0.91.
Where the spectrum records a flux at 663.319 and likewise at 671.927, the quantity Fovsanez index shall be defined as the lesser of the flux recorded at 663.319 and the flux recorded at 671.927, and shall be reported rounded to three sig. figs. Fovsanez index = 13.8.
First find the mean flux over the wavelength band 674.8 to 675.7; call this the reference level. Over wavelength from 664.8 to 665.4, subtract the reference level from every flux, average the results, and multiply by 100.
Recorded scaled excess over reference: 46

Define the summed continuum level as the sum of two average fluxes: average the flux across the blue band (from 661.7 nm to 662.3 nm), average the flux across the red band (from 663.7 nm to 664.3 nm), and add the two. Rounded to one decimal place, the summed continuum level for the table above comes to 30.2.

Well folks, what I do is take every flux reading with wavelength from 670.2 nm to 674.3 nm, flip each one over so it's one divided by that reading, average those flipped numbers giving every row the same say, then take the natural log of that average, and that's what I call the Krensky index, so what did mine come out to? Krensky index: -2.66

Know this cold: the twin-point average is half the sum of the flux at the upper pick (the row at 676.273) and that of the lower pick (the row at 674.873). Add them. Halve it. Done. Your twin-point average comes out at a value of 14.8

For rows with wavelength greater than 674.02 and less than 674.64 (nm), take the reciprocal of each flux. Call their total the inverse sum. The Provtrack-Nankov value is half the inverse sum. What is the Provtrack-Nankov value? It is 0.133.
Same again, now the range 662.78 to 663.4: 0.129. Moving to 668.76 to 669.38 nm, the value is 0.137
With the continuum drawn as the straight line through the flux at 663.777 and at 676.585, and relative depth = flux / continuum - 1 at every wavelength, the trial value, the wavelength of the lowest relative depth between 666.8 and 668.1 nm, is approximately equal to 666.841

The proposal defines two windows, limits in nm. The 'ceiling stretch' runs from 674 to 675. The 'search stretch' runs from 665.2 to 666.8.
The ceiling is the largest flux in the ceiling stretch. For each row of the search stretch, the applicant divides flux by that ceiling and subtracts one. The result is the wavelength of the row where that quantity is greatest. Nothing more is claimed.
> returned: 665.307 nm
